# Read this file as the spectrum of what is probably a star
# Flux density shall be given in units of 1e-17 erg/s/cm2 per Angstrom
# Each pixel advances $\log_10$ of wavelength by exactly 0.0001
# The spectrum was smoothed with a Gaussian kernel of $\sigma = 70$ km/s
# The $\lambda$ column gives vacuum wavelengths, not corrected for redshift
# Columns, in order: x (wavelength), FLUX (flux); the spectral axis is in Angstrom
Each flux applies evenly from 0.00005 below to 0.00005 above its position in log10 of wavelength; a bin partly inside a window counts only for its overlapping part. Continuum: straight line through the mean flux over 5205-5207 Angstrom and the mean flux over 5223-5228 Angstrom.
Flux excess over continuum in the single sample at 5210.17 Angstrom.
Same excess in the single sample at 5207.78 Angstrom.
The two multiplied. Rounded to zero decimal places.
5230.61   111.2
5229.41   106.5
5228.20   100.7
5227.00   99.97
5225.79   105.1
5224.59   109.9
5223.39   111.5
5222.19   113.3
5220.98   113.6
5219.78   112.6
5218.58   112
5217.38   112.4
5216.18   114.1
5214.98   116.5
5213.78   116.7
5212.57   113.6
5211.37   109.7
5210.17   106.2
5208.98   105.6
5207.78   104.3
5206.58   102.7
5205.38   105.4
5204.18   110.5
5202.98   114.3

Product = 0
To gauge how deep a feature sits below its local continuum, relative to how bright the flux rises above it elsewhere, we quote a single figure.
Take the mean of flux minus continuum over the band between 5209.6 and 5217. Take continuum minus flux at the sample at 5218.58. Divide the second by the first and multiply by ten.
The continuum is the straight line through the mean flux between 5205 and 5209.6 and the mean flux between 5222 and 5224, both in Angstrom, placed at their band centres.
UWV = -3.3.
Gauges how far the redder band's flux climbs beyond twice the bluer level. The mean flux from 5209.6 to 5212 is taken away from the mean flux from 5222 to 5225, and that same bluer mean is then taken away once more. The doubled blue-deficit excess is -104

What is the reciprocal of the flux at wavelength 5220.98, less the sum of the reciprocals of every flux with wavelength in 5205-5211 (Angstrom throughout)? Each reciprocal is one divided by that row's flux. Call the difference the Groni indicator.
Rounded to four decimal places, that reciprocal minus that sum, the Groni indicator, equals -0.0389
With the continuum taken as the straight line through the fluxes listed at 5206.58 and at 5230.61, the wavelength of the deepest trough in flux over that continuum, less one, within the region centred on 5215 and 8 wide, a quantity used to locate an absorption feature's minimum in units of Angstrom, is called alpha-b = 5218.58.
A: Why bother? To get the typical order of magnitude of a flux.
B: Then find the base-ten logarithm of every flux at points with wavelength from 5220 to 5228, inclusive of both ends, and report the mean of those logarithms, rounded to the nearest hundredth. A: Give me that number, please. 2.04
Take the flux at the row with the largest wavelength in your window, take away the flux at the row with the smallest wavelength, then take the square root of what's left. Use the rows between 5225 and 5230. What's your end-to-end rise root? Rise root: 1.2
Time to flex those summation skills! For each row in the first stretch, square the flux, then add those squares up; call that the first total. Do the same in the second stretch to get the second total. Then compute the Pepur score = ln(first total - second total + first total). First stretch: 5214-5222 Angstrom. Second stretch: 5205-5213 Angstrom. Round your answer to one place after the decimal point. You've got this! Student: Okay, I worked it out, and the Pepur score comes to 11.2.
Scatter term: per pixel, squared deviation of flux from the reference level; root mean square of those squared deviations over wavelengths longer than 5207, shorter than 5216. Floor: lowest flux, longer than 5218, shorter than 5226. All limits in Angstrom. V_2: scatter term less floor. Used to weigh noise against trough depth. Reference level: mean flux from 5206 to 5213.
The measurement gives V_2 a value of -53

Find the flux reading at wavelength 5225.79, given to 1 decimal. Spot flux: 105.1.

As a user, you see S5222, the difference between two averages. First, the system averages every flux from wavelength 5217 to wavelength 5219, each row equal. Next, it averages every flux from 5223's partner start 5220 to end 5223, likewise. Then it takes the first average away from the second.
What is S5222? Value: 1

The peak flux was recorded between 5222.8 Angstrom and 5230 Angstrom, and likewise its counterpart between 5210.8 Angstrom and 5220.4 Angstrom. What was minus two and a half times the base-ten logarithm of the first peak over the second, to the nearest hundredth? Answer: 0.05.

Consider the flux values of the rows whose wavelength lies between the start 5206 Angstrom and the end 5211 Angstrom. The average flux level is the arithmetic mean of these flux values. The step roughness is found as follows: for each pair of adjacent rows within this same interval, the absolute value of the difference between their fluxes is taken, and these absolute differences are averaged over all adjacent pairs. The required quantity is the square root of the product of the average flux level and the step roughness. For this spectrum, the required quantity 11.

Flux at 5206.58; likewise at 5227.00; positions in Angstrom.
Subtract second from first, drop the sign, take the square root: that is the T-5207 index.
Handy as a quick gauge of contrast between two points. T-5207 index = 1.7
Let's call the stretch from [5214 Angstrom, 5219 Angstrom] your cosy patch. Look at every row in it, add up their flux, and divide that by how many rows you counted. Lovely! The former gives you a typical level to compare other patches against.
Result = 114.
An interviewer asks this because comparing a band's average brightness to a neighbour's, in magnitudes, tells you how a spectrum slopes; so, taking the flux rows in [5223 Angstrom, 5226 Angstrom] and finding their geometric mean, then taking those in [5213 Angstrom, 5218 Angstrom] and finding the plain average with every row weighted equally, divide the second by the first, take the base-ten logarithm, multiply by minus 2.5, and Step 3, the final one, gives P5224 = -0.06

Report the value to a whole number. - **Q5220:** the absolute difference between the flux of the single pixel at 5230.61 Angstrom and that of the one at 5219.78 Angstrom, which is 1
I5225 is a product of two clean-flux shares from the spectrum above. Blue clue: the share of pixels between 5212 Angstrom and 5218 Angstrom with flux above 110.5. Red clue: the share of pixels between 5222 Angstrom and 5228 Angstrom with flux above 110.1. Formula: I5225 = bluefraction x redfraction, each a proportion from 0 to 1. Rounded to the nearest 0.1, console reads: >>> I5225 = 0.4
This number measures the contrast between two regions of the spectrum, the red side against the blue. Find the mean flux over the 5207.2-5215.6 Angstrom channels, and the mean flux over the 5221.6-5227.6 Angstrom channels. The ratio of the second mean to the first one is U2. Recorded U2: 0.98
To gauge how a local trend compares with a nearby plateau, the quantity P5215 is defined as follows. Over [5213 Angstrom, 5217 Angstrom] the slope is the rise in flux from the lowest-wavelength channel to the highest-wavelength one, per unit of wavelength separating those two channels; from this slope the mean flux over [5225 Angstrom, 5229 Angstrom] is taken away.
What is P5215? -103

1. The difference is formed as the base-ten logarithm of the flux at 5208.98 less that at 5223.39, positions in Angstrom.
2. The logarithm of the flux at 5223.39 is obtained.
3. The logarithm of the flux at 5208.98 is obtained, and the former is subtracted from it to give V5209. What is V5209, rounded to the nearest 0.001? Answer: -0.024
